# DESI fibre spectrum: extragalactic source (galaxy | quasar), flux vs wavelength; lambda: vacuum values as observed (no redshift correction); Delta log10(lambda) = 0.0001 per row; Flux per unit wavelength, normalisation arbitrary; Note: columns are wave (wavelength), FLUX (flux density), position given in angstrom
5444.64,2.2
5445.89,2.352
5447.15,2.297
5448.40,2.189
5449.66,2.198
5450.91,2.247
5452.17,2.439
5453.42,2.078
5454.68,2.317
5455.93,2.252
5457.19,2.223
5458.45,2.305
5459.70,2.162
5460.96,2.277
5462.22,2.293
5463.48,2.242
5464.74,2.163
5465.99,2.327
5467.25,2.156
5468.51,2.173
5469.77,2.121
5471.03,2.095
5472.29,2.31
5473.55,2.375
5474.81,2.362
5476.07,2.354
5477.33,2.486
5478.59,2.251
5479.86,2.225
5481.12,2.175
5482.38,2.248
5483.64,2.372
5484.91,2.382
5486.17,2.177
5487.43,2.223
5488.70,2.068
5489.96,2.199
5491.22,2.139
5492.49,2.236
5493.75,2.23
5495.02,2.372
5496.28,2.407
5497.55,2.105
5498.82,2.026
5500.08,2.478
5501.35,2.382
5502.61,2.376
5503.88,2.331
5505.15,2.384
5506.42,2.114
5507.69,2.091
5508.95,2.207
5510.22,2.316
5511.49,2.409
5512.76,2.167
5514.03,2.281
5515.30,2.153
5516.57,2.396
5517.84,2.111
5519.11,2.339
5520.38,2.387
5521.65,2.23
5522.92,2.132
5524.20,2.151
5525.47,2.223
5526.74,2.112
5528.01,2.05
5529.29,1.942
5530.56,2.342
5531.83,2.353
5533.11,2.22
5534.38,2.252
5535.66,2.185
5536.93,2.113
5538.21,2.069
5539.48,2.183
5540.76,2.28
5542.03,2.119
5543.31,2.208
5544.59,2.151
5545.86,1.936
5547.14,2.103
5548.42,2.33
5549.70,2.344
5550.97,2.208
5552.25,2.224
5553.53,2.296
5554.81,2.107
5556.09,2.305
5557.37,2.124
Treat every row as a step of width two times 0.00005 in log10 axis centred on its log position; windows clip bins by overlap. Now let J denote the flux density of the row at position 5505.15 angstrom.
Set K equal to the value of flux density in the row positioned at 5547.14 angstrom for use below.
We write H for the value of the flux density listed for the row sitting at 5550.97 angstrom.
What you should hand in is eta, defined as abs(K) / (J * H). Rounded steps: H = 2.208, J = 2.384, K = 2.103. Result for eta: 0.40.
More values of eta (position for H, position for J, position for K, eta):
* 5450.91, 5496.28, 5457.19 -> 0.41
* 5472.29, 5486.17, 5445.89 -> 0.47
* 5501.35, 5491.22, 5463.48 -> 0.44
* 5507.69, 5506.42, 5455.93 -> 0.51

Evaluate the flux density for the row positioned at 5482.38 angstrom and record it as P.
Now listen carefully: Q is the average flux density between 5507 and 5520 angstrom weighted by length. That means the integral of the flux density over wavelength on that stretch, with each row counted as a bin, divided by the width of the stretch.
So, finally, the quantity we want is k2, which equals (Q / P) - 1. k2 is 0.00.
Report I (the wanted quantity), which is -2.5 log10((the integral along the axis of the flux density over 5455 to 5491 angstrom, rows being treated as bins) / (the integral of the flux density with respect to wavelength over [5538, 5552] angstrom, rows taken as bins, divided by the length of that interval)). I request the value -3.9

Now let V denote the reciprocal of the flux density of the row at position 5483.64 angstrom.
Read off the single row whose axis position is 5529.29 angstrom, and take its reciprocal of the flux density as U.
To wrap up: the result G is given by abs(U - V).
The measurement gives 0.093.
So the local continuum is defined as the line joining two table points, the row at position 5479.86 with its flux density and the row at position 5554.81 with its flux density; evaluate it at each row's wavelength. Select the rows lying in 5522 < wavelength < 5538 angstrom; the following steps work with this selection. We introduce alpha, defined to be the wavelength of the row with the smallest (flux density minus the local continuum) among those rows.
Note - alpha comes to 5529.29 angstrom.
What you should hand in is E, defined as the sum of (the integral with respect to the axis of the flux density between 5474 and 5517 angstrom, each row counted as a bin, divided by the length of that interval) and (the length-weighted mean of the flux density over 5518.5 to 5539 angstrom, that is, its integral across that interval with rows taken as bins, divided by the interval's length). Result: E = 4.46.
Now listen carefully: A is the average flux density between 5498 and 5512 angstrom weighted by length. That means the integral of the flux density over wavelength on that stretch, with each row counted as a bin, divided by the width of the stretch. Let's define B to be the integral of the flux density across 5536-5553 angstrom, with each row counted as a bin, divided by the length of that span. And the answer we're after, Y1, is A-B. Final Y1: 0.104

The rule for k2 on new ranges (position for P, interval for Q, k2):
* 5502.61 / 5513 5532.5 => -0.07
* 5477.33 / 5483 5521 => -0.09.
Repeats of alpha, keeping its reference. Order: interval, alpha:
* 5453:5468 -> 5453.42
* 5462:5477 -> 5471.03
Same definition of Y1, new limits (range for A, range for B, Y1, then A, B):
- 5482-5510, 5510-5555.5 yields 0.048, 2.25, 2.21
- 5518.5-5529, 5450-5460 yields -0.063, 2.19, 2.26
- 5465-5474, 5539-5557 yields 0.020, 2.22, 2.20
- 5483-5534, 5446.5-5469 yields -0.001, 2.24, 2.24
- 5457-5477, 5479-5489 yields 0.013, 2.25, 2.24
